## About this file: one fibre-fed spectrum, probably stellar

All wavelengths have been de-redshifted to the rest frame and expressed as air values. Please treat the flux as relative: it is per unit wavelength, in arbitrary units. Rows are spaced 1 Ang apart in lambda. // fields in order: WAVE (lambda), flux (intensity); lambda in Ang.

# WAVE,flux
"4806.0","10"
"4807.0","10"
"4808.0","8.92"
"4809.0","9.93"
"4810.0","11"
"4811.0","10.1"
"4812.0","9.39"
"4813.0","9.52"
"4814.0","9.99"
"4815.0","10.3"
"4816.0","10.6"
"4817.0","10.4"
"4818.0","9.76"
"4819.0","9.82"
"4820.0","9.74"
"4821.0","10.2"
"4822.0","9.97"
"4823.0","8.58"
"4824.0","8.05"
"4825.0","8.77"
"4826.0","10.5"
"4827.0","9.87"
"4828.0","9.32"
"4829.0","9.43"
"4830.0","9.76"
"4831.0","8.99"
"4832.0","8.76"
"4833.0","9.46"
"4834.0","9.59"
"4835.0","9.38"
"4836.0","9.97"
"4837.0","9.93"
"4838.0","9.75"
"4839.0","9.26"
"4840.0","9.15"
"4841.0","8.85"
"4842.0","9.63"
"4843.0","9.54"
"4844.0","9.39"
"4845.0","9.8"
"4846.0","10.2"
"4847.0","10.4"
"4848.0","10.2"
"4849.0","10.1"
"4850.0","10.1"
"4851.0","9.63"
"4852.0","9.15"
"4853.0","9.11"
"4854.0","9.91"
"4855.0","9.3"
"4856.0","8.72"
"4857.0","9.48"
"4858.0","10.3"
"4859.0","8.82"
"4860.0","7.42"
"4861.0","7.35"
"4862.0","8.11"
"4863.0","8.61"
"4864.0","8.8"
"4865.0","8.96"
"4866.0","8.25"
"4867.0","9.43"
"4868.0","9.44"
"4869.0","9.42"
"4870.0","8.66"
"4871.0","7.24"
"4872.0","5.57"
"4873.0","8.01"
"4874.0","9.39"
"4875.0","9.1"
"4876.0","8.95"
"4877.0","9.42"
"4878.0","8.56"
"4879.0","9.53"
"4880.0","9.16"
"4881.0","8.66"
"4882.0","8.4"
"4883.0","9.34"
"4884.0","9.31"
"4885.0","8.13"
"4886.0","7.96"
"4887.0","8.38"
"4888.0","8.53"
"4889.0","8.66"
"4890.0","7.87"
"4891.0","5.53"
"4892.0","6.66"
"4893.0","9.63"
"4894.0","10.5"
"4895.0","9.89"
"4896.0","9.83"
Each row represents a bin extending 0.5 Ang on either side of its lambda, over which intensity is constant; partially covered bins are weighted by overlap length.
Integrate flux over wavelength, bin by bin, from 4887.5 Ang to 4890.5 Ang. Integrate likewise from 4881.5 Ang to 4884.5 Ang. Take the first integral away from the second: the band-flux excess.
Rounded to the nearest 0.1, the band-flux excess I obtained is 2.0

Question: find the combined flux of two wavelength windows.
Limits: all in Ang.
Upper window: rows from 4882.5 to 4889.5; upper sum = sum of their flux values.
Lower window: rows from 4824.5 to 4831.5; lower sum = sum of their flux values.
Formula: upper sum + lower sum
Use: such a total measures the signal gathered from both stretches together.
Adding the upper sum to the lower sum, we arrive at 127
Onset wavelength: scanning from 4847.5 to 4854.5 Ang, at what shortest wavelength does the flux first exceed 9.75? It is 4848.0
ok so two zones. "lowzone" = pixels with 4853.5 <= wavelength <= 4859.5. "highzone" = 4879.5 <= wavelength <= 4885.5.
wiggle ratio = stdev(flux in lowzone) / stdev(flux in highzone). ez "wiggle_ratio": 1.2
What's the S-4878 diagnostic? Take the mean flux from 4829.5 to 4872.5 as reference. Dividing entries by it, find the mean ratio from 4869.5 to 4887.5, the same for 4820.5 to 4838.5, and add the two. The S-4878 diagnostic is 1.97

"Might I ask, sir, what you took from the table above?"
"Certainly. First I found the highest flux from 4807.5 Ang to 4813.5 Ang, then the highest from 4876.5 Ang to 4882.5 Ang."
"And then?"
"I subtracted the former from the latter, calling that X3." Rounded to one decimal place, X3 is -1.5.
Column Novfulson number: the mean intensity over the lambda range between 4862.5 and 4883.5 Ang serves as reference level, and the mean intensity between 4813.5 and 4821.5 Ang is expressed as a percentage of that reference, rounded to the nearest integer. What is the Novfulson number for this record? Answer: 116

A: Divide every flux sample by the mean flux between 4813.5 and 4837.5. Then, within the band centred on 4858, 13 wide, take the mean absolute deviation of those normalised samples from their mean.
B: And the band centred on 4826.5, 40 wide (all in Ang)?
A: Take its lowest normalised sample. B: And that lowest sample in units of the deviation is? 12.7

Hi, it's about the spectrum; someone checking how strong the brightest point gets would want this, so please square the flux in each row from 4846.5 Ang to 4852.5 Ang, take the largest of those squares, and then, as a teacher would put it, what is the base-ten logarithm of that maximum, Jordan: 2.03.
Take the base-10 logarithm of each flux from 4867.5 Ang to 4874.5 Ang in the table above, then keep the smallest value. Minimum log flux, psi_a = 0.75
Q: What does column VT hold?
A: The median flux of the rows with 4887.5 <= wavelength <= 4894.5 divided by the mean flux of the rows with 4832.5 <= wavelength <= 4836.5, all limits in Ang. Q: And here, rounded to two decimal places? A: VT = 0.89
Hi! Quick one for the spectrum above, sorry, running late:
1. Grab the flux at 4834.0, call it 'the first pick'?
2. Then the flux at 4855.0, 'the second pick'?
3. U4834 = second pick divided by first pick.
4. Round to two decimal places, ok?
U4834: 0.97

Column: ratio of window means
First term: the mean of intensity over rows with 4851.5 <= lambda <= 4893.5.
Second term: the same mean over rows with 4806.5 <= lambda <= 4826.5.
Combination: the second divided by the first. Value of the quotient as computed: 1.14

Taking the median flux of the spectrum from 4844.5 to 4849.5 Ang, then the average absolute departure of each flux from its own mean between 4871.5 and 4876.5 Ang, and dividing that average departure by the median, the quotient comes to 0.11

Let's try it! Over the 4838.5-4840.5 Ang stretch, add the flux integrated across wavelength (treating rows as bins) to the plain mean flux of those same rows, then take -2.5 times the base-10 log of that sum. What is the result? -3.60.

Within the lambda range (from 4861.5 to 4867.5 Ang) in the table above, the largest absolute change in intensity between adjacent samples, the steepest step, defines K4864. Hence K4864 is 1.2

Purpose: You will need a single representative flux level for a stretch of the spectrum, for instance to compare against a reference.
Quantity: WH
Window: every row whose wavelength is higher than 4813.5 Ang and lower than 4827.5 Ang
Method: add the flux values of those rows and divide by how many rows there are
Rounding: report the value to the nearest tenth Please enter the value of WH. 9.8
